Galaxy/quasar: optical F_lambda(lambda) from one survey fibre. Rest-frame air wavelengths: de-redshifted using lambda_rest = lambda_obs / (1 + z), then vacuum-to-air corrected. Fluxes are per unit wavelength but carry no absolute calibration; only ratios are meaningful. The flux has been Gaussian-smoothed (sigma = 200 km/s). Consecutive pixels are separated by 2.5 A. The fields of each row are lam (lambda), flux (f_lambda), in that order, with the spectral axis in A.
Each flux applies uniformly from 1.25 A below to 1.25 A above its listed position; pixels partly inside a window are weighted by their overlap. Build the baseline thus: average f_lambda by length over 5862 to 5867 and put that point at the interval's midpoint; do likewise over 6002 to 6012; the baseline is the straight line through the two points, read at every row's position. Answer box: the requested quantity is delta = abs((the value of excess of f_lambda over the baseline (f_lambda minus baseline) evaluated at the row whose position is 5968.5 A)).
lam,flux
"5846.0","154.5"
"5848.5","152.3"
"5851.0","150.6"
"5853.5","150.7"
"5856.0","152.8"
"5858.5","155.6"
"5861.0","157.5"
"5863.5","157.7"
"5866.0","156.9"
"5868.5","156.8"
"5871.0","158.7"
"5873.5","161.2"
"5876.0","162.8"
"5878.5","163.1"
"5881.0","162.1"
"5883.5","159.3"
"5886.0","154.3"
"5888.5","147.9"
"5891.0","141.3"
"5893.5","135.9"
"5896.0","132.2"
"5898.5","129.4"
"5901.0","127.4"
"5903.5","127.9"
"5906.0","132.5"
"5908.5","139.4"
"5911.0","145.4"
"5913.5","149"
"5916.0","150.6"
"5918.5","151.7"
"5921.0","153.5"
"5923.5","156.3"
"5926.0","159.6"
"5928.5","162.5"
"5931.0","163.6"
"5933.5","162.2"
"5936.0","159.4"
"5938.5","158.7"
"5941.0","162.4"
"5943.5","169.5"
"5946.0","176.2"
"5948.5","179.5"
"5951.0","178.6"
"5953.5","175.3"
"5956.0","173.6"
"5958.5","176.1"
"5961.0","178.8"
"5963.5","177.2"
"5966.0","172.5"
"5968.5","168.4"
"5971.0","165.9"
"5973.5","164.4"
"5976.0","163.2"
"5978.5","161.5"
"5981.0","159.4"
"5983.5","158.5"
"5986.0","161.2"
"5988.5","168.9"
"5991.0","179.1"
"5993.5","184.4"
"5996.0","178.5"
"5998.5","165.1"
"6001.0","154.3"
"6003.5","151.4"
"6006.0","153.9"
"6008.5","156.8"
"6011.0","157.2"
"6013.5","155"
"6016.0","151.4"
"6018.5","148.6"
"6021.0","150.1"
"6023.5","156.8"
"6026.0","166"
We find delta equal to 13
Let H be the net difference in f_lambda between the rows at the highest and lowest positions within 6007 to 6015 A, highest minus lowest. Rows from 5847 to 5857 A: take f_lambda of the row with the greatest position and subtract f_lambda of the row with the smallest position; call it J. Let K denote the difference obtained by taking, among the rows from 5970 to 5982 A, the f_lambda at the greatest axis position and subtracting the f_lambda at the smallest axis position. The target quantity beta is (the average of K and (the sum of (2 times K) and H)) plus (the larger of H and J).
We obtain -10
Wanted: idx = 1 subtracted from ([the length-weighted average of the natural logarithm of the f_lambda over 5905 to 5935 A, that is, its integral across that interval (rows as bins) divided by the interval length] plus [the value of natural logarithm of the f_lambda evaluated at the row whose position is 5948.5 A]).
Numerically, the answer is 9.21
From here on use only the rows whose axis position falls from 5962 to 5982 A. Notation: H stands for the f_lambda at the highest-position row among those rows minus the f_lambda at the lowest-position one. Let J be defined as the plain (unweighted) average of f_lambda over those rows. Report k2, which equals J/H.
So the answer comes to -9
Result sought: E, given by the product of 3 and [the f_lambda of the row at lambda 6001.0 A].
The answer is 463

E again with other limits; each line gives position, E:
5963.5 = 532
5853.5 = 452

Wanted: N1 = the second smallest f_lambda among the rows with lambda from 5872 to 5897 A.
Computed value 135.9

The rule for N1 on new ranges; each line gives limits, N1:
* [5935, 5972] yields 159.4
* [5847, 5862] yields 150.7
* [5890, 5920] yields 127.9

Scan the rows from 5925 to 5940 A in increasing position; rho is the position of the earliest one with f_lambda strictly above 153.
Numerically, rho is 5926.0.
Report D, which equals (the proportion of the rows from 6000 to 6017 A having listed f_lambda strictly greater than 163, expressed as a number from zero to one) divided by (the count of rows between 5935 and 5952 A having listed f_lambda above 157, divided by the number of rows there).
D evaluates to 0.0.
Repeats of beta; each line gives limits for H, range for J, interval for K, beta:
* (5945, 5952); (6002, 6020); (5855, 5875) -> 16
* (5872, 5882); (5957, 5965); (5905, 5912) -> 21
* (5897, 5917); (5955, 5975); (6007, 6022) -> 22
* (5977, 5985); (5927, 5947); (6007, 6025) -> 12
